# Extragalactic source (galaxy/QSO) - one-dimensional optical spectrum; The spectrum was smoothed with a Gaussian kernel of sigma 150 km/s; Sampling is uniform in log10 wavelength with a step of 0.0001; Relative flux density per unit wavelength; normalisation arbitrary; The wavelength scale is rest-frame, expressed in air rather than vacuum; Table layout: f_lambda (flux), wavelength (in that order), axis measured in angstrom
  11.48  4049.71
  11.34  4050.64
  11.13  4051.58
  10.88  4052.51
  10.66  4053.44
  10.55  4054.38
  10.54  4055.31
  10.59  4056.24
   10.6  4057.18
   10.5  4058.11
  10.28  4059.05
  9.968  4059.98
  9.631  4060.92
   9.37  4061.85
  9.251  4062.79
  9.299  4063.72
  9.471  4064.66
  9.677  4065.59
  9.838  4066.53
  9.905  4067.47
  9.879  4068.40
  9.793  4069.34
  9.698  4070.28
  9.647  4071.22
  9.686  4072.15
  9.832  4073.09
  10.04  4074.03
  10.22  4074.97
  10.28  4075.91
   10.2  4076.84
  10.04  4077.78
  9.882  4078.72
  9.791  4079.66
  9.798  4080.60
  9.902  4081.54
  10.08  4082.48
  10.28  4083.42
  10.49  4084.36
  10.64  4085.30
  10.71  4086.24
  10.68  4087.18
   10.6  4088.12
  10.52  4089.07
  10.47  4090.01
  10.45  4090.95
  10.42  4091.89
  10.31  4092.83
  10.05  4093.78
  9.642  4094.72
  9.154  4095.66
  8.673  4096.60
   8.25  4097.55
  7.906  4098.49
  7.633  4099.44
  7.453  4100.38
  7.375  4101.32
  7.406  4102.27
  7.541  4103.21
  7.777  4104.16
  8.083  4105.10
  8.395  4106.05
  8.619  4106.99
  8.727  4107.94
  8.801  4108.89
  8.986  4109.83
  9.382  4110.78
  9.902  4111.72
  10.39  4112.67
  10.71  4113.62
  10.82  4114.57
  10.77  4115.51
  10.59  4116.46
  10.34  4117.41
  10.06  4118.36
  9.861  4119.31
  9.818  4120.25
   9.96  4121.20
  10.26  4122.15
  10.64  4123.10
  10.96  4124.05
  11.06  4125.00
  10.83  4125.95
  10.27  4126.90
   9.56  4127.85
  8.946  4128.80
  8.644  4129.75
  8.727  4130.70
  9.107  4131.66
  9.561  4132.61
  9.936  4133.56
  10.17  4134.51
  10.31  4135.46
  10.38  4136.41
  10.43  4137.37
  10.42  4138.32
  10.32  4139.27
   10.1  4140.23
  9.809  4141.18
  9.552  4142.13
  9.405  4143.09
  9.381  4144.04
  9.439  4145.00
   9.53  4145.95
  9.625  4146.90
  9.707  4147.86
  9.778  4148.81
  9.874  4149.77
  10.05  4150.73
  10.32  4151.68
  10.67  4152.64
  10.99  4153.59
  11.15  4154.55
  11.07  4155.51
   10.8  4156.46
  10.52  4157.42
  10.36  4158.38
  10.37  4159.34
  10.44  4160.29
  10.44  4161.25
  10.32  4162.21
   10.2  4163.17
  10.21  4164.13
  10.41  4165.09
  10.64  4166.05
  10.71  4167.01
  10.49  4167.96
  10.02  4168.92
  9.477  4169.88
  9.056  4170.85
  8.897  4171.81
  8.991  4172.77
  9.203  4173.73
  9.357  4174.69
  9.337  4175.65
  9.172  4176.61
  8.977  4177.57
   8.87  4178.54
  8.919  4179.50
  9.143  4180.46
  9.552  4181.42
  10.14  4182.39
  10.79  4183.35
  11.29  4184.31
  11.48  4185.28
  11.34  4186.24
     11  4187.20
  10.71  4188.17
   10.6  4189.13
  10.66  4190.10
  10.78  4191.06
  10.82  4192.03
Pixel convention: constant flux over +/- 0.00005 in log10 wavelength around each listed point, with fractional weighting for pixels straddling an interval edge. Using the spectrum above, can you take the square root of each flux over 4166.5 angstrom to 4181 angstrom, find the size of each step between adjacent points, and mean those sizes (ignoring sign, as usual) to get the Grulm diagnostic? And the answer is 0.035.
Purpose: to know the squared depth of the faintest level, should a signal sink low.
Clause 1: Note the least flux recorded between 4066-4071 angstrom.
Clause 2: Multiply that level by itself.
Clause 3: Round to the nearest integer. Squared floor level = 94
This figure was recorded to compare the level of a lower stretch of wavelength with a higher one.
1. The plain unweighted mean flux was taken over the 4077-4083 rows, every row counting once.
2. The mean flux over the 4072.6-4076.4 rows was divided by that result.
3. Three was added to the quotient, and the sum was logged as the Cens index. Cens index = 4.02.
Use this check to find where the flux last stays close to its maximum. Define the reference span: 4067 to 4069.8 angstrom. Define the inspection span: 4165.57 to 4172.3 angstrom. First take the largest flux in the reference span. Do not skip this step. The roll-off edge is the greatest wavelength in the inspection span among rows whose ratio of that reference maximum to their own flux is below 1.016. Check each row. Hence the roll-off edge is 4168.92 angstrom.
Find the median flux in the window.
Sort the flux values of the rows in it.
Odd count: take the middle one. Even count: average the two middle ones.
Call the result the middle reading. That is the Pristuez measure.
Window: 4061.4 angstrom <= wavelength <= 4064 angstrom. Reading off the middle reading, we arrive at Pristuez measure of 9.3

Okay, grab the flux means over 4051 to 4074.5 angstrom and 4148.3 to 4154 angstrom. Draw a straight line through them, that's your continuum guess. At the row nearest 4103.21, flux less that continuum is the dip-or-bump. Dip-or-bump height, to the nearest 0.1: -2.6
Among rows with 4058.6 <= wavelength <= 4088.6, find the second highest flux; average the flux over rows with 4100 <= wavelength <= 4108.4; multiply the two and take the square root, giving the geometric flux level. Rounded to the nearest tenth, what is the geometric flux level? 9.2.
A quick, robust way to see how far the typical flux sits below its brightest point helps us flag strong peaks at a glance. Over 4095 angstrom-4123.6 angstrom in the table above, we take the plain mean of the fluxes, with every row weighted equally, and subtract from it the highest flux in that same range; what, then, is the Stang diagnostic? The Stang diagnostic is -1.7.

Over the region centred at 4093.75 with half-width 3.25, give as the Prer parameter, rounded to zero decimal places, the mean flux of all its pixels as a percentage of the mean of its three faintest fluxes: 107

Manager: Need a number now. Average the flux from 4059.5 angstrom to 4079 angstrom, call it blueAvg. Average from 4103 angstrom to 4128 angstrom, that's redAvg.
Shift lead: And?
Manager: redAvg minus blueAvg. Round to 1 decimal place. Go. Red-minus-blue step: 0.0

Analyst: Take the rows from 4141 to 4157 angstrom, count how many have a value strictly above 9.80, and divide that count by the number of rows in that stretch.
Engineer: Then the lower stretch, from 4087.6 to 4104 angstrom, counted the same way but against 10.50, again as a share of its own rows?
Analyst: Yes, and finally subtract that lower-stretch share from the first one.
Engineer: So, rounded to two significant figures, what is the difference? 0.41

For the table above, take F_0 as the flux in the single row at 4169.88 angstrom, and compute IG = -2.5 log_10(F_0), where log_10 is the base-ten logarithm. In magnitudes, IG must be -2.44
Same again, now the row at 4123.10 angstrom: -2.57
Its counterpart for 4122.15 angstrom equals -2.53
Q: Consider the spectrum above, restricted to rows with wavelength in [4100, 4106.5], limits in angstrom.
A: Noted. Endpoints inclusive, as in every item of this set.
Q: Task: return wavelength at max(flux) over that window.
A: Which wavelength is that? 4106.05 angstrom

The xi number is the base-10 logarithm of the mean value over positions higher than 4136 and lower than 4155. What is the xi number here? 1.002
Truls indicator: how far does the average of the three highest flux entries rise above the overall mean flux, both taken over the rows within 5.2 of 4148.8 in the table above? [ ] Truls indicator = 0.72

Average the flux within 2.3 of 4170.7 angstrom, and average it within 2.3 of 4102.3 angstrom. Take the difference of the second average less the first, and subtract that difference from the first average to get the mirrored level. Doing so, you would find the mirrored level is 11.1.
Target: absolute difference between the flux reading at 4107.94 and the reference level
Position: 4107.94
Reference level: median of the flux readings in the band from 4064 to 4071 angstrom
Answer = 1.1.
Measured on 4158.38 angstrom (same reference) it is 0.6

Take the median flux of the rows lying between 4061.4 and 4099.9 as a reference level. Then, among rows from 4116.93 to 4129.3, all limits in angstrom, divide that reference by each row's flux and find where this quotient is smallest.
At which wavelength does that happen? 4125.00 angstrom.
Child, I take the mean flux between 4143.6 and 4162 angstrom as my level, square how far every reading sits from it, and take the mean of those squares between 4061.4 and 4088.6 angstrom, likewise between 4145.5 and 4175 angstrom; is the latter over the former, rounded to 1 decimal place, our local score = 1.7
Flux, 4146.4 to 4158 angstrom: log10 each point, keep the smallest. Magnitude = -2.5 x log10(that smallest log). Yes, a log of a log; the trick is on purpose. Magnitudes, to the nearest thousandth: 0.018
